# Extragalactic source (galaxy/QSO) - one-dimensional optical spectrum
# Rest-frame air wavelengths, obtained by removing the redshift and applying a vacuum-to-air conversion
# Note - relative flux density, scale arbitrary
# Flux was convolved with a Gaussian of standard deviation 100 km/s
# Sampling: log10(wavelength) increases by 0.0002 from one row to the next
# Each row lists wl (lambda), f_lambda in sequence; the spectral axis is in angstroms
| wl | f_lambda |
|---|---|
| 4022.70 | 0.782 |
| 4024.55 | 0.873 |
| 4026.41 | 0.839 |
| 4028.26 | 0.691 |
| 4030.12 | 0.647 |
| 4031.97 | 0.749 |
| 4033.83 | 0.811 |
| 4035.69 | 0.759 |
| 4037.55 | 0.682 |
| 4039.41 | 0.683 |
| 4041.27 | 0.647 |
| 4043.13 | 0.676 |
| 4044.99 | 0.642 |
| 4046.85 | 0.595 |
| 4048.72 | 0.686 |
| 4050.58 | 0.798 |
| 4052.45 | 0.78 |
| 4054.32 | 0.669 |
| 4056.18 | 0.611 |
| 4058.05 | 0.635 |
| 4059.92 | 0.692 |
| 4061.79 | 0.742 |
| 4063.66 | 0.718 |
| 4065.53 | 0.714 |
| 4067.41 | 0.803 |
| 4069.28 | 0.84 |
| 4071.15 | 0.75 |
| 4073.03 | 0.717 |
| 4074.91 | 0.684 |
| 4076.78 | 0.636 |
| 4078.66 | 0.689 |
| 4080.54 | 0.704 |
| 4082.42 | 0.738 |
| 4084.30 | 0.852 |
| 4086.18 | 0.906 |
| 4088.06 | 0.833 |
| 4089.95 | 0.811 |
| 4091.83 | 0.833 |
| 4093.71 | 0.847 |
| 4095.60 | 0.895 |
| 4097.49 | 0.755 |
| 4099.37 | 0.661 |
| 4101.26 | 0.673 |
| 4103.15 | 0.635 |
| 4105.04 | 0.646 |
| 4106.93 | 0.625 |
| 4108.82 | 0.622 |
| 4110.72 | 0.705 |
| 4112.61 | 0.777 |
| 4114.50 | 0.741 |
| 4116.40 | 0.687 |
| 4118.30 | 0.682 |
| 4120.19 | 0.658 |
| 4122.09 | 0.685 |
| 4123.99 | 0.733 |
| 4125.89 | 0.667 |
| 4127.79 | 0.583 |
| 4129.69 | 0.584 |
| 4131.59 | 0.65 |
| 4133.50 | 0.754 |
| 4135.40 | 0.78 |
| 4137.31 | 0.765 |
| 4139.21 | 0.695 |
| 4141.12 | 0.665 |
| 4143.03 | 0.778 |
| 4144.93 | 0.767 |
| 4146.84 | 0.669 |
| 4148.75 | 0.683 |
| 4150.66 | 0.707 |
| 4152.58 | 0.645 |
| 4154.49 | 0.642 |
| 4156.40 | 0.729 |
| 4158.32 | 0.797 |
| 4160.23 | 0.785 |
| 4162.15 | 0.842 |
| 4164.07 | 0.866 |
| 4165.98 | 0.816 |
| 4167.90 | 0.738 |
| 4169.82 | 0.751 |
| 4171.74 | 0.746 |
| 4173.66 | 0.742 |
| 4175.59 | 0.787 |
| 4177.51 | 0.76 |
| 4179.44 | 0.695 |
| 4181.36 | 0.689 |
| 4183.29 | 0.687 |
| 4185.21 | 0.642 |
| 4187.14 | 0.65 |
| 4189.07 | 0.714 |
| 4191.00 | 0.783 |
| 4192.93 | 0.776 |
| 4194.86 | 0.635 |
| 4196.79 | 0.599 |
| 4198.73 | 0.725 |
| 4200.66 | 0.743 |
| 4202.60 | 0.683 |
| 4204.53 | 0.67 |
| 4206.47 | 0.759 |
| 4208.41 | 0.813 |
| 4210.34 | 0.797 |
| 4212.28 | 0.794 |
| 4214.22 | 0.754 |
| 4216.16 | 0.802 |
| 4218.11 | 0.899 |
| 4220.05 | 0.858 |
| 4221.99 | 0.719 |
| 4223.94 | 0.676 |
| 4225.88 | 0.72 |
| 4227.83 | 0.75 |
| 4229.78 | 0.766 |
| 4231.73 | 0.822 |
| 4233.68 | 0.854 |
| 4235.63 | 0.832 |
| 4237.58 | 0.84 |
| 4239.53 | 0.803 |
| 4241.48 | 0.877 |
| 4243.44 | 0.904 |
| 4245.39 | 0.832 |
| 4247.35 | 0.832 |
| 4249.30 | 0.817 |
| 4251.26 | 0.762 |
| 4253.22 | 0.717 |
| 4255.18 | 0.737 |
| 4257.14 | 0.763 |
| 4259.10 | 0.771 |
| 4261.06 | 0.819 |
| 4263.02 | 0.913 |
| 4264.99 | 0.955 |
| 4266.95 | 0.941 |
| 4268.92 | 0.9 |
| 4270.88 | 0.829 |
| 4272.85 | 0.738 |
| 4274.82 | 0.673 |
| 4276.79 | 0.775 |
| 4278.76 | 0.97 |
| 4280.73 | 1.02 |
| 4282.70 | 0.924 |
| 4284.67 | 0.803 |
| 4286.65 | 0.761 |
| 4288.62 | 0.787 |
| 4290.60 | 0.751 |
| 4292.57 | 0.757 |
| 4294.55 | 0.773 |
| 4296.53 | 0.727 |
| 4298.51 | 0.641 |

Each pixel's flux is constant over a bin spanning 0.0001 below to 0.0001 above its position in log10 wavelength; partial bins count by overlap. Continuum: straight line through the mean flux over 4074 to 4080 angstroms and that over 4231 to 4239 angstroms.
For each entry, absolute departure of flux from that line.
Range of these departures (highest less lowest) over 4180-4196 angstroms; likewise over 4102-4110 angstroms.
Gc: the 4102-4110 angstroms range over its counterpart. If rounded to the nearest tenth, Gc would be 0.2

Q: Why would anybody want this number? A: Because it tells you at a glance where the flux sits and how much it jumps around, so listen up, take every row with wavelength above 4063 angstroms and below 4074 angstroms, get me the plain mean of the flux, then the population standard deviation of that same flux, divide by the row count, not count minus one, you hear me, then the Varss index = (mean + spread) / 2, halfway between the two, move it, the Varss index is 0.403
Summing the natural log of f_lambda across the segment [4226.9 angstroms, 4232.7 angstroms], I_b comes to -0.8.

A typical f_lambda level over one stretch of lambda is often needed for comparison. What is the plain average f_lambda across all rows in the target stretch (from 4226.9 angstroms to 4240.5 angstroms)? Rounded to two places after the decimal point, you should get 0.81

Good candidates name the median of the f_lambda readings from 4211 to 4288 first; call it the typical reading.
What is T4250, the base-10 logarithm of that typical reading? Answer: -0.088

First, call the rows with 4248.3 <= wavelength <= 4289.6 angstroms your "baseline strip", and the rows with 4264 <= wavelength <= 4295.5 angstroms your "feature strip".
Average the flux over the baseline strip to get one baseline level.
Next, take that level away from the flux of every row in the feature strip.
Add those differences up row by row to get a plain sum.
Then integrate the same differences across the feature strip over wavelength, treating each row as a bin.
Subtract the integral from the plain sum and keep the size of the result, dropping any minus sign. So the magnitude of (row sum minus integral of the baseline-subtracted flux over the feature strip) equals 0.11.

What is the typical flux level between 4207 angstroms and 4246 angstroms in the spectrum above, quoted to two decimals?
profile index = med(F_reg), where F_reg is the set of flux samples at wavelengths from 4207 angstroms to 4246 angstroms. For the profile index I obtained 0.81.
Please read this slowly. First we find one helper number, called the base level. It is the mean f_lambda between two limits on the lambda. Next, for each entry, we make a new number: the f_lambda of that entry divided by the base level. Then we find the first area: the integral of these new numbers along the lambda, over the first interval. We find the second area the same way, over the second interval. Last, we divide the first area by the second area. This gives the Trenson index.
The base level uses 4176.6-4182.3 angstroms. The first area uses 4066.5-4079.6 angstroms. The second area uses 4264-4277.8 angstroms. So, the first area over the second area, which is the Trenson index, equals 0.84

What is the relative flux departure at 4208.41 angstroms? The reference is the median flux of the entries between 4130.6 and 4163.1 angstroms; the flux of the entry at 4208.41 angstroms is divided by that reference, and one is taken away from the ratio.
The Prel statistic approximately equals 0.12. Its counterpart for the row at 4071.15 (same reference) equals 0.03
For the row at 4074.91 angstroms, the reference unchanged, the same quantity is -0.06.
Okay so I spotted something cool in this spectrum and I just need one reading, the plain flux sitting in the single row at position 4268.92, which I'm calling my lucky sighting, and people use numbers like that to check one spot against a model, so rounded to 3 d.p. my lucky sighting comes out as 0.900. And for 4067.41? 0.803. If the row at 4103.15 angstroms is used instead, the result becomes 0.635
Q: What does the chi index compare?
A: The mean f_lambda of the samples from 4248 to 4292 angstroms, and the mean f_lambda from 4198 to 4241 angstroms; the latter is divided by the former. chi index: 0.94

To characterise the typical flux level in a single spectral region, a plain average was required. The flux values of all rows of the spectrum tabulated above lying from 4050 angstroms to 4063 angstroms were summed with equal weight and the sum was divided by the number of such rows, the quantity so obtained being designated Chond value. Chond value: 0.70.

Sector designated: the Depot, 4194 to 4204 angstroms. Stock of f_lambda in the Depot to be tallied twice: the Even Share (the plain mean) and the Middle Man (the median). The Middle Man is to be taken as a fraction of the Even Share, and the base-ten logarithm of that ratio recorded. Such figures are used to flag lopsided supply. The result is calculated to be 0.004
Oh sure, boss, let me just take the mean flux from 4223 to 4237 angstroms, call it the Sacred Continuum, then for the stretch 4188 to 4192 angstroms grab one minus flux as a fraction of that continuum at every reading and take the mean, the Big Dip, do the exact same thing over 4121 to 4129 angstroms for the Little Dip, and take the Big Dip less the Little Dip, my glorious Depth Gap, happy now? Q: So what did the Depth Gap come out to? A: -0.11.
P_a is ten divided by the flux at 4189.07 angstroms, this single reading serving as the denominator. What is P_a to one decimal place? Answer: 14.0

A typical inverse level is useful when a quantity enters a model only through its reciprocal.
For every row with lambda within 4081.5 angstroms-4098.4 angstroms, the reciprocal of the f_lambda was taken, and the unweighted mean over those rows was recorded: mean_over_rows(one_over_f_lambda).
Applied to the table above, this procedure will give 1.21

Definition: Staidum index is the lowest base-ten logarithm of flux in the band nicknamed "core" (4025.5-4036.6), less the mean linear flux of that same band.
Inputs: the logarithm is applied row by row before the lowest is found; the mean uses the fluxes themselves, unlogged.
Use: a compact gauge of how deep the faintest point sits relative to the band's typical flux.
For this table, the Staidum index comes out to -0.938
